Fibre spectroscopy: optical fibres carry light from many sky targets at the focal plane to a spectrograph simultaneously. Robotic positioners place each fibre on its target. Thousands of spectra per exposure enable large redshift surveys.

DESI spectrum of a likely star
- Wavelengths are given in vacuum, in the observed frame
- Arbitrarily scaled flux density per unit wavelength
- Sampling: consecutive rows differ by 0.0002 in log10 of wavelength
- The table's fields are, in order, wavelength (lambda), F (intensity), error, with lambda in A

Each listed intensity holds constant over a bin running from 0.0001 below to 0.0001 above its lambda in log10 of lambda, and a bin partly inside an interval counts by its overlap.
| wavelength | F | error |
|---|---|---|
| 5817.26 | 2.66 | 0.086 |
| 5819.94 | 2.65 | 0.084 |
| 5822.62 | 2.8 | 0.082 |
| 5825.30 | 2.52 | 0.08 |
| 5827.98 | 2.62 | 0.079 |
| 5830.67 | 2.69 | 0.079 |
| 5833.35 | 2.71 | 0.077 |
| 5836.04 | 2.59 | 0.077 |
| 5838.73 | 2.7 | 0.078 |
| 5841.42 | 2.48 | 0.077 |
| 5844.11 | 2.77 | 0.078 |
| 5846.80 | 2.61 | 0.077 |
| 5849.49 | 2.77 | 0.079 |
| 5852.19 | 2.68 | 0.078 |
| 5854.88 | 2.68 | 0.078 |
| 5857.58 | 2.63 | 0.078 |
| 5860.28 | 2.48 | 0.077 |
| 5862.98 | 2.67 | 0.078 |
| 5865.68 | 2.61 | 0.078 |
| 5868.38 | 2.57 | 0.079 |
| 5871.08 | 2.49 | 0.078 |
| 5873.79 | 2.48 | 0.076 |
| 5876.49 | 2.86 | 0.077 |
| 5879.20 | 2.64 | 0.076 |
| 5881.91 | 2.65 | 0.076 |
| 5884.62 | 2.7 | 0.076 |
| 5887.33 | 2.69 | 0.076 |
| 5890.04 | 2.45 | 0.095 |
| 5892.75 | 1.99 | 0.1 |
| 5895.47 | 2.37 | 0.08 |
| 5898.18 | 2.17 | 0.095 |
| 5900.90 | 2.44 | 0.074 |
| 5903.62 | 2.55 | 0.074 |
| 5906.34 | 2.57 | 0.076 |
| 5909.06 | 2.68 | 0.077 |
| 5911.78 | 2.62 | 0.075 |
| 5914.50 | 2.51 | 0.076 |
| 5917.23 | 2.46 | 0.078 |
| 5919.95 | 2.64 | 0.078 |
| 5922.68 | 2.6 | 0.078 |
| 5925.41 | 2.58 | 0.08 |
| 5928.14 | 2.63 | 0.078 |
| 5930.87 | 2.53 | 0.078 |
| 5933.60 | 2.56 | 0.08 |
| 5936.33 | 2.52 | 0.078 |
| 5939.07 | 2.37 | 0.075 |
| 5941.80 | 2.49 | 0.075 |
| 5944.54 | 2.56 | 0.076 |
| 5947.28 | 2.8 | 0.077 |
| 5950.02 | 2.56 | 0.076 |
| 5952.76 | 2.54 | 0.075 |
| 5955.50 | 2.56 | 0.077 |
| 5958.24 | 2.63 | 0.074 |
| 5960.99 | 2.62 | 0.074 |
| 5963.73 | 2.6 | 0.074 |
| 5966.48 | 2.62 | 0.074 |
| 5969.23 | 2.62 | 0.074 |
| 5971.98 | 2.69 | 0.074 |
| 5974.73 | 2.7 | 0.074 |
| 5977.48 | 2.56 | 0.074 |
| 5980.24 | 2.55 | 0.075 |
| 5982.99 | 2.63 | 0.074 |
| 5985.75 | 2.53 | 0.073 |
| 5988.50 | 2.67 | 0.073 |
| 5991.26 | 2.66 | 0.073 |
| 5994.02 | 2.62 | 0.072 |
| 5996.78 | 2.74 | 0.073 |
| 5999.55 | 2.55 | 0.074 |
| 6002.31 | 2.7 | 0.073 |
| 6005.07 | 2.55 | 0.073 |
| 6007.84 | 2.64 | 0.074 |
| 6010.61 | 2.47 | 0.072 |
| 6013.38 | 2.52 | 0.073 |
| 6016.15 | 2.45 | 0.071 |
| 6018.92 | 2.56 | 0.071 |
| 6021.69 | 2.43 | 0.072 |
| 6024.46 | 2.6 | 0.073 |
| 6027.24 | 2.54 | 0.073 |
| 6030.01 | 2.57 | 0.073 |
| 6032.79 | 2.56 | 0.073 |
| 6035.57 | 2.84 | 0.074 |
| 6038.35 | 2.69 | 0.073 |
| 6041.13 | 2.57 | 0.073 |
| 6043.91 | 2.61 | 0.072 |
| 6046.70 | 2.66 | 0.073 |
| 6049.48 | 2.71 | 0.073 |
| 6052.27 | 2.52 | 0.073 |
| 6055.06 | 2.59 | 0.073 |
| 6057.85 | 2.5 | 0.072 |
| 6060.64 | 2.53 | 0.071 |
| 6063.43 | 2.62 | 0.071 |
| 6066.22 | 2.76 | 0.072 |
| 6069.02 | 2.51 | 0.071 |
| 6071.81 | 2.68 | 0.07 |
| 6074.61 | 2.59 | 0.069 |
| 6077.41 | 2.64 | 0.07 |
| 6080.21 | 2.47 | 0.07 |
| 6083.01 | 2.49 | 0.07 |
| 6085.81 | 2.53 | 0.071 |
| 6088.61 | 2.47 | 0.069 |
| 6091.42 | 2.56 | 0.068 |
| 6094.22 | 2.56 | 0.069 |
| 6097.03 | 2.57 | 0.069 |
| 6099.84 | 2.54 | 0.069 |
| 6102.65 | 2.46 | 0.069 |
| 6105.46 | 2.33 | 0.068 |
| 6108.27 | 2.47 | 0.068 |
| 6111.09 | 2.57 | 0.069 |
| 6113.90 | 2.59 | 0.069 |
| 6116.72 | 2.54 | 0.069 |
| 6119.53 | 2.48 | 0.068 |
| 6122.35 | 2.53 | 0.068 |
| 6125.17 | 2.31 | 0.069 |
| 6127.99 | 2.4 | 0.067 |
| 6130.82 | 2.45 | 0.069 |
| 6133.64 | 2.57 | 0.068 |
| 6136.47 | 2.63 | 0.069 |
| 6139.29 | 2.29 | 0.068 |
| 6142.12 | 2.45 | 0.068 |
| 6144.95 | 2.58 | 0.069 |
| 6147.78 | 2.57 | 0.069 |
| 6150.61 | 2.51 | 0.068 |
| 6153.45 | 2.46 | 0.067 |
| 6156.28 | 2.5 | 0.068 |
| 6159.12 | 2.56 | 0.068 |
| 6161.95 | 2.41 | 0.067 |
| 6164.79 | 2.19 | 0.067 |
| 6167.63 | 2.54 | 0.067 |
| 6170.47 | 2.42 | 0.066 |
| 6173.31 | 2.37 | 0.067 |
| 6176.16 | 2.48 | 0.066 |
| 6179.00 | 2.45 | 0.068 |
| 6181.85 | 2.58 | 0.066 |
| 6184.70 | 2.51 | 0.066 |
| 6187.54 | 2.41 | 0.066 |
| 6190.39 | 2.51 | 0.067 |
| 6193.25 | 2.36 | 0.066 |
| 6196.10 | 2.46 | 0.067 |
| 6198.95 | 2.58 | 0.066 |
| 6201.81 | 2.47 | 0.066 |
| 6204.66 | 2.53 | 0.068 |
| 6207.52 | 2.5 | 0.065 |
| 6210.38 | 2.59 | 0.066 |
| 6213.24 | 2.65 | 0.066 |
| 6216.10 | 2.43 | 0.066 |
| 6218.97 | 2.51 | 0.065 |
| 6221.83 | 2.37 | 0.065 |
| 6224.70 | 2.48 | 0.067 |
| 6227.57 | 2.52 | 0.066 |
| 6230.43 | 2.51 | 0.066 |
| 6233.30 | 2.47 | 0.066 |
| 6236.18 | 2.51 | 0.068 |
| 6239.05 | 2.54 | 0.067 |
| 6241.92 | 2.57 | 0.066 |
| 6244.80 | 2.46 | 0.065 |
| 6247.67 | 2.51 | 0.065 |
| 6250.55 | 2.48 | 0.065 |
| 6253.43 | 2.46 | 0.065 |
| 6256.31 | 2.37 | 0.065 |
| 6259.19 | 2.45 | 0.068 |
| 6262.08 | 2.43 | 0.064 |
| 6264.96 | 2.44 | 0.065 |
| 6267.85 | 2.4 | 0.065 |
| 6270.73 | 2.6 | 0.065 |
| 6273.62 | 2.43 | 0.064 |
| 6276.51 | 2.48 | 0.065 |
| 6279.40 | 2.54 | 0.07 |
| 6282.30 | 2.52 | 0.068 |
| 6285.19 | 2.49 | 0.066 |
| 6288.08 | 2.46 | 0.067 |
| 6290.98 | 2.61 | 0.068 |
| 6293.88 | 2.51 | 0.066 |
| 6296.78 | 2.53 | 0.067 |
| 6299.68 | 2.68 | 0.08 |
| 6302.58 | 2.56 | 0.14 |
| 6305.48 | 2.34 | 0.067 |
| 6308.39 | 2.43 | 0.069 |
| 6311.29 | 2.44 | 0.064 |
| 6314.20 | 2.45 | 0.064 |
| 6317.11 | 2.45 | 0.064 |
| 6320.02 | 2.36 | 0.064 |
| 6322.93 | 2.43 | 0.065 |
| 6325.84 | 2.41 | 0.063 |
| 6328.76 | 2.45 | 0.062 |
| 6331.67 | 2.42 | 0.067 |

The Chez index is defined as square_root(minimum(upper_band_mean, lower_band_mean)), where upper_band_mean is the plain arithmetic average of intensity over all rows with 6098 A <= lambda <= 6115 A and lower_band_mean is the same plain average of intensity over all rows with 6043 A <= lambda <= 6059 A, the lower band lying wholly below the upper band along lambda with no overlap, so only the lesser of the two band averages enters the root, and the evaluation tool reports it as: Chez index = 1.58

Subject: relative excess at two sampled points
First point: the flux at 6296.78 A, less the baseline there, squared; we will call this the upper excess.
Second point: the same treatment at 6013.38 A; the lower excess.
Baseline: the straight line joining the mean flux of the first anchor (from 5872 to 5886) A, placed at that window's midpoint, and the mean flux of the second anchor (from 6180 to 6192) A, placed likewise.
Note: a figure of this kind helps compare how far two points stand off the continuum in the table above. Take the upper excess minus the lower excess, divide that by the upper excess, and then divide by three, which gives 0.1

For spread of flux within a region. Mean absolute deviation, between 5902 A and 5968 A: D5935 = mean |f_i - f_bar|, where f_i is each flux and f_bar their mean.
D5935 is 0.058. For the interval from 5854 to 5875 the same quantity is 0.071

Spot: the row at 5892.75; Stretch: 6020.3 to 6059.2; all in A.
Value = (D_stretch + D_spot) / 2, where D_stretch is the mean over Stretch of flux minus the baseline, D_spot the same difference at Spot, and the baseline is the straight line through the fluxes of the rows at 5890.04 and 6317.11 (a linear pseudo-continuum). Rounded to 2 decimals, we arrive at -0.16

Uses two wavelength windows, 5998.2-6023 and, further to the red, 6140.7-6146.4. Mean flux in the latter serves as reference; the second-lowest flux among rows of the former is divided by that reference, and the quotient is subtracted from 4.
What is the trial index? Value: 3.03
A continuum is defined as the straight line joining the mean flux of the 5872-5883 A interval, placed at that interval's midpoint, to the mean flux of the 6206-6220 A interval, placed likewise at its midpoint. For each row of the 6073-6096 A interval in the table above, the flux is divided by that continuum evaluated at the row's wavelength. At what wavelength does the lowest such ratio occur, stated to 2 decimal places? 6080.21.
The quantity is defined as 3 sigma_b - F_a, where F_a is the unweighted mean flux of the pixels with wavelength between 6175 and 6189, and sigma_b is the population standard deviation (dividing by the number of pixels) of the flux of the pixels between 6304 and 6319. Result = -2.36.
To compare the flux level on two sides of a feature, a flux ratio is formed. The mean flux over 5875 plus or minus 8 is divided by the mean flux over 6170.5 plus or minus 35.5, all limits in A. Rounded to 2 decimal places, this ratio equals 1.06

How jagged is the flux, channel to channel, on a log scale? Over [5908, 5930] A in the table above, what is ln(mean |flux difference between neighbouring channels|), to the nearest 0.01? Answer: -2.62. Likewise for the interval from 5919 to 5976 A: -2.70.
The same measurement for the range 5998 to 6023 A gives -2.16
